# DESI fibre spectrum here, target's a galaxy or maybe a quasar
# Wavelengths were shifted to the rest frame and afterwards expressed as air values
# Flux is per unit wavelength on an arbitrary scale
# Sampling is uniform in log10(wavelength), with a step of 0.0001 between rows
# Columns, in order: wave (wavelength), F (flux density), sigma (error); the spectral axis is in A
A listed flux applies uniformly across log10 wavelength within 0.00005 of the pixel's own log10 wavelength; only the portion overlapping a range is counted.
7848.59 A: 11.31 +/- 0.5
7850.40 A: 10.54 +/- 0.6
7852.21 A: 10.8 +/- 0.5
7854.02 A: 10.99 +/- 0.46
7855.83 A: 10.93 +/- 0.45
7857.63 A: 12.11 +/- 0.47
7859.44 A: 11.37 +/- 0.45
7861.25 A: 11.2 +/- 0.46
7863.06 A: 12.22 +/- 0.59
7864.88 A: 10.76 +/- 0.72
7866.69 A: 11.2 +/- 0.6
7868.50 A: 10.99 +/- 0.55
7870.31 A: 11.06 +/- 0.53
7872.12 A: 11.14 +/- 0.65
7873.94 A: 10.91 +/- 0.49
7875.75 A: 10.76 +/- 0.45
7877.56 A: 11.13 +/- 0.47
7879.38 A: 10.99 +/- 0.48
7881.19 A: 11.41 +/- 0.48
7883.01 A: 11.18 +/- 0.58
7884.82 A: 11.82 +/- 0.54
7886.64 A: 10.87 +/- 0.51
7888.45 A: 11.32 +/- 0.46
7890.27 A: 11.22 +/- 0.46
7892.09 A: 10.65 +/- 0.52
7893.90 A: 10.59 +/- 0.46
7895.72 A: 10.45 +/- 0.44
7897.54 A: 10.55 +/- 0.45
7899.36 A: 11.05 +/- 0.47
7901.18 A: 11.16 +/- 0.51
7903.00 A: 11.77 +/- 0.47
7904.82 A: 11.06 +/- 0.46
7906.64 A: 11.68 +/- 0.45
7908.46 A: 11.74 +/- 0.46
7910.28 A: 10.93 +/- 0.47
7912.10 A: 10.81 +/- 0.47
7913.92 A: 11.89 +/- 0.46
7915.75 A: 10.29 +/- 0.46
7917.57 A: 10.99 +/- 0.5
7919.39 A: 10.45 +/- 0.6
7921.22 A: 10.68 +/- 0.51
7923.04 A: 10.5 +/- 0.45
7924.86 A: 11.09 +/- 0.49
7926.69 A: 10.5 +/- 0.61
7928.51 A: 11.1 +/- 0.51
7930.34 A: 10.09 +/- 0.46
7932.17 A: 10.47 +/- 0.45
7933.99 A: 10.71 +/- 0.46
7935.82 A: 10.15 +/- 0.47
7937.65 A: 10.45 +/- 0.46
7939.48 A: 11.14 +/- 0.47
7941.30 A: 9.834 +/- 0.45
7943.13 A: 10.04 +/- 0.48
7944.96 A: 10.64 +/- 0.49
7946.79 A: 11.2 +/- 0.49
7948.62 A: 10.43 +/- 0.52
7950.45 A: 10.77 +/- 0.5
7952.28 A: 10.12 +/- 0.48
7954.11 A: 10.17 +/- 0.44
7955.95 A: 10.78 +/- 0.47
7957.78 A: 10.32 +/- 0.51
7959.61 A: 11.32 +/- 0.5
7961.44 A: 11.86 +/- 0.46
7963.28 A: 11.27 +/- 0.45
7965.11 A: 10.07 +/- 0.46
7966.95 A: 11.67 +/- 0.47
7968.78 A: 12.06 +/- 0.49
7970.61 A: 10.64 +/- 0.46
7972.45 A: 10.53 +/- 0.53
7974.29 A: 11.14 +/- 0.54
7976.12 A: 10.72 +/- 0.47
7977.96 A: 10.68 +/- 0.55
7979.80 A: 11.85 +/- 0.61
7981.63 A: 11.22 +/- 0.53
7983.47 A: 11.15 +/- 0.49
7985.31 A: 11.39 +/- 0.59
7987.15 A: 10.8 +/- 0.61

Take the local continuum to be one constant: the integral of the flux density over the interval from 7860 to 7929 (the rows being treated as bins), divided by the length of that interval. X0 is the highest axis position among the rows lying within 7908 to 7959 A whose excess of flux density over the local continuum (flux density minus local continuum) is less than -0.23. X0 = 7957.78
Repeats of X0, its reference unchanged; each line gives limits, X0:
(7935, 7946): 7944.96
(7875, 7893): 7892.09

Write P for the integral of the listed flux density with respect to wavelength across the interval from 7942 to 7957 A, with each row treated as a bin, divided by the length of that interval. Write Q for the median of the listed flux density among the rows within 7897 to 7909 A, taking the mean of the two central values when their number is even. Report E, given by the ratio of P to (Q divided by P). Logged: 9.9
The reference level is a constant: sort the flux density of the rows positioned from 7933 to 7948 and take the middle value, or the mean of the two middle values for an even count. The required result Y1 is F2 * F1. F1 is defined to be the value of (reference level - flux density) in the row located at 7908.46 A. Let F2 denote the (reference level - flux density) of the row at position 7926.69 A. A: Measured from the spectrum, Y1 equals -0.05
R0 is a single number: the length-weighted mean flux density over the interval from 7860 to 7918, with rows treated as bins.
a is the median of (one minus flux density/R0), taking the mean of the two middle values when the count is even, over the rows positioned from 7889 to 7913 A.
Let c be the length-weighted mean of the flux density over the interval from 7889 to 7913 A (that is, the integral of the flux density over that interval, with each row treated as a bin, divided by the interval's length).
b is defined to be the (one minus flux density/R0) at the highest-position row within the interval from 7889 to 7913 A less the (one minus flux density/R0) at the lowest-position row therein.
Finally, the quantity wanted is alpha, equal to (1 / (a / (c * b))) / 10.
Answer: 6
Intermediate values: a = 0.01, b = 0.037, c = 11.1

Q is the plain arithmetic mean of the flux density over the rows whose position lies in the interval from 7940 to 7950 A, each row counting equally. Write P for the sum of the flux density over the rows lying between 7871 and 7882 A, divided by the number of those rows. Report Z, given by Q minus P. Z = -0.6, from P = 11.1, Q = 10.4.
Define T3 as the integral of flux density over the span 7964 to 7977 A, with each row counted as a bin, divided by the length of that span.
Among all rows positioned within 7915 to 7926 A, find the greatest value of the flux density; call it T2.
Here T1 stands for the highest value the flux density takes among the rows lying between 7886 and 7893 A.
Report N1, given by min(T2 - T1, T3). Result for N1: -0.2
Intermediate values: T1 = 11.32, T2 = 11.09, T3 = 11.0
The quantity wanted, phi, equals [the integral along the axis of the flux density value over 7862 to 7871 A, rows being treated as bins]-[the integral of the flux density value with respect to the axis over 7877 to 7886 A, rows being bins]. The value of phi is -0.4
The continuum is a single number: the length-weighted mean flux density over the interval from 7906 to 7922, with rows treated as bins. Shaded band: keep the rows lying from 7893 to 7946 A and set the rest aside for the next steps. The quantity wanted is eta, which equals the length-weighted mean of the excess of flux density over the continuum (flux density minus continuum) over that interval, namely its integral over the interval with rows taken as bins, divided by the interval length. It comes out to -0.3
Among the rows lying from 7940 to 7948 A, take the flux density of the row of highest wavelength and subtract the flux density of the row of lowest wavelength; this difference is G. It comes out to 1.37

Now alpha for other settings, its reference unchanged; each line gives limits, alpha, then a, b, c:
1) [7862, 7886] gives -44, 0.00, 0.036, 11.2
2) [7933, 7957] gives 0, 0.06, -0.006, 10.5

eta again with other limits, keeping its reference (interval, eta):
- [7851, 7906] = 0.1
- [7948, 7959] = -0.6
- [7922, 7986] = -0.2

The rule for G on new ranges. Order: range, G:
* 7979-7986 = -0.46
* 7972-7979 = 0.15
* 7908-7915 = 0.15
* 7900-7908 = 0.52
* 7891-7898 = -0.10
